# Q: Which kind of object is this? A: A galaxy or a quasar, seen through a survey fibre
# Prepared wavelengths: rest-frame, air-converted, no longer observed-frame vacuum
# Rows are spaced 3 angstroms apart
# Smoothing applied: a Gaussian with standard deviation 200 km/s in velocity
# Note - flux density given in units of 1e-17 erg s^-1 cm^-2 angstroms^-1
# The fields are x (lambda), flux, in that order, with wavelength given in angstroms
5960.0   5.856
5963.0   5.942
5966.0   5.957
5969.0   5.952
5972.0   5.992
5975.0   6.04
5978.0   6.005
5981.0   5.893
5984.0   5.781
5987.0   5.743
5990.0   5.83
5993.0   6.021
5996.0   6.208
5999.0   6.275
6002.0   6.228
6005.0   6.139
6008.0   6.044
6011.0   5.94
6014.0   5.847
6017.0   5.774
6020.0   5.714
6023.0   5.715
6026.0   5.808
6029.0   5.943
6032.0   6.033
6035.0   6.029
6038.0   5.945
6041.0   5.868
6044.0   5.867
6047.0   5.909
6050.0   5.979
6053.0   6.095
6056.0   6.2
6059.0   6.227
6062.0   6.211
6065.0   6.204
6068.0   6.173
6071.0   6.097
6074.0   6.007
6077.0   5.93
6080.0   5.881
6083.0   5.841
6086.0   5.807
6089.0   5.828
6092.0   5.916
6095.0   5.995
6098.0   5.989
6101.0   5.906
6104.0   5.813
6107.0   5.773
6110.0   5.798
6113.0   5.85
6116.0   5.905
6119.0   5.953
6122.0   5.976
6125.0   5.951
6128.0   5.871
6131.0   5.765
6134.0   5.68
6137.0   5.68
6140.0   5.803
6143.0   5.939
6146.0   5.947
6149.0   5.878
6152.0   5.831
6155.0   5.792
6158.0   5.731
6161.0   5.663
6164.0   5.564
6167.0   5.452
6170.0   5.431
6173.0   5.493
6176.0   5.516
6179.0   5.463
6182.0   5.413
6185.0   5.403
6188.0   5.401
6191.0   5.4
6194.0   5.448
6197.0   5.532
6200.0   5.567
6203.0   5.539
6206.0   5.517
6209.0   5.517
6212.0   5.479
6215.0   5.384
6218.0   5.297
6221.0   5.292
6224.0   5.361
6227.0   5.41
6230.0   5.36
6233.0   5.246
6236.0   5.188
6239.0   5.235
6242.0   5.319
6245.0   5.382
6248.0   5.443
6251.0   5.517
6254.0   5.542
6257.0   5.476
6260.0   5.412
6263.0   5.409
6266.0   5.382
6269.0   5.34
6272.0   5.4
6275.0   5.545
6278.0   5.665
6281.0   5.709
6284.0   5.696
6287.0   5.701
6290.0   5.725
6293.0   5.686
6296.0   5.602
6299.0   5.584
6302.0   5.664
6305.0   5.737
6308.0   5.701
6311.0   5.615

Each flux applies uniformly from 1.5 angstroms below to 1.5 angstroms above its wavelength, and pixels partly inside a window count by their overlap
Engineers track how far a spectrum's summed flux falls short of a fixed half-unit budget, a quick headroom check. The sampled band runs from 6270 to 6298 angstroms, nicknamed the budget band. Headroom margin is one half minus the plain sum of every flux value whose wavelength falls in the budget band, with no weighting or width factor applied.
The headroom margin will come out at -50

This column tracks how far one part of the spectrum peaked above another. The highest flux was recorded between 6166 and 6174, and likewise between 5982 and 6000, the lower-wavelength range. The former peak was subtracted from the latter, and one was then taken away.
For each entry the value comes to -0.22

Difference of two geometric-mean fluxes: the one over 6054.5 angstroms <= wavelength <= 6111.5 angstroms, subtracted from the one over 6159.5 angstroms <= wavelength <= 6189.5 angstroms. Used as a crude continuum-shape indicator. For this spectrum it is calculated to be -0.5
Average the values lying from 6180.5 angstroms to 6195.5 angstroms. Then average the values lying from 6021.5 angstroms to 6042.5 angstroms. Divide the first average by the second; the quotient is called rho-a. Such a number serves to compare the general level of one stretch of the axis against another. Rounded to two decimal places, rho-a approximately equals 0.92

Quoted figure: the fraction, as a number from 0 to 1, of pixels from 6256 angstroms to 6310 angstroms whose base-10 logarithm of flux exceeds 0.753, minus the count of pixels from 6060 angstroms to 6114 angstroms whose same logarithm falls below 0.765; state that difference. -3.5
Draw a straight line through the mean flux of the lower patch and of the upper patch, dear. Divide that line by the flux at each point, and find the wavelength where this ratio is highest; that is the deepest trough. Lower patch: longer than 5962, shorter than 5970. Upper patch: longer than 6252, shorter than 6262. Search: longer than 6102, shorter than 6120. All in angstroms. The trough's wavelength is 6107.0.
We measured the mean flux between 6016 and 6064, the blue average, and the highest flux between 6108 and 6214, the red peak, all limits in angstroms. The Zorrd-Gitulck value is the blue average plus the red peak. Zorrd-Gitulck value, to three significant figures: 11.9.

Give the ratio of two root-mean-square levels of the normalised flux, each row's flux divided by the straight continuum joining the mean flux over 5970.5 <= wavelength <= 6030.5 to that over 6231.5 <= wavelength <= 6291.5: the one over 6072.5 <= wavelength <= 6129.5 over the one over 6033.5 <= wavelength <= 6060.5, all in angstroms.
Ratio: 0.997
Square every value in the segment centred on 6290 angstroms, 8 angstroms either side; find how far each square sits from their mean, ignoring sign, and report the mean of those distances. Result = 0.36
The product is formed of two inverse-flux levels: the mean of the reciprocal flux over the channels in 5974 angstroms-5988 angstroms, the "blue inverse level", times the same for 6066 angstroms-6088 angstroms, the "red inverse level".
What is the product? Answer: 0.0285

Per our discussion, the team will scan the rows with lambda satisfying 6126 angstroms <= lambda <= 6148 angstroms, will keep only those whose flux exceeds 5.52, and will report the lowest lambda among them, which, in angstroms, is 6128.0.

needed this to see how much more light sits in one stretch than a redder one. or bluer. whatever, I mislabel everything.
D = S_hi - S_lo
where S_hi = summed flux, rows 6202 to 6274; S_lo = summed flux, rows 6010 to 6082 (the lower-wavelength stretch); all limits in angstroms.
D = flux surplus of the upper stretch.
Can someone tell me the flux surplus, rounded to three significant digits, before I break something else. -13.9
